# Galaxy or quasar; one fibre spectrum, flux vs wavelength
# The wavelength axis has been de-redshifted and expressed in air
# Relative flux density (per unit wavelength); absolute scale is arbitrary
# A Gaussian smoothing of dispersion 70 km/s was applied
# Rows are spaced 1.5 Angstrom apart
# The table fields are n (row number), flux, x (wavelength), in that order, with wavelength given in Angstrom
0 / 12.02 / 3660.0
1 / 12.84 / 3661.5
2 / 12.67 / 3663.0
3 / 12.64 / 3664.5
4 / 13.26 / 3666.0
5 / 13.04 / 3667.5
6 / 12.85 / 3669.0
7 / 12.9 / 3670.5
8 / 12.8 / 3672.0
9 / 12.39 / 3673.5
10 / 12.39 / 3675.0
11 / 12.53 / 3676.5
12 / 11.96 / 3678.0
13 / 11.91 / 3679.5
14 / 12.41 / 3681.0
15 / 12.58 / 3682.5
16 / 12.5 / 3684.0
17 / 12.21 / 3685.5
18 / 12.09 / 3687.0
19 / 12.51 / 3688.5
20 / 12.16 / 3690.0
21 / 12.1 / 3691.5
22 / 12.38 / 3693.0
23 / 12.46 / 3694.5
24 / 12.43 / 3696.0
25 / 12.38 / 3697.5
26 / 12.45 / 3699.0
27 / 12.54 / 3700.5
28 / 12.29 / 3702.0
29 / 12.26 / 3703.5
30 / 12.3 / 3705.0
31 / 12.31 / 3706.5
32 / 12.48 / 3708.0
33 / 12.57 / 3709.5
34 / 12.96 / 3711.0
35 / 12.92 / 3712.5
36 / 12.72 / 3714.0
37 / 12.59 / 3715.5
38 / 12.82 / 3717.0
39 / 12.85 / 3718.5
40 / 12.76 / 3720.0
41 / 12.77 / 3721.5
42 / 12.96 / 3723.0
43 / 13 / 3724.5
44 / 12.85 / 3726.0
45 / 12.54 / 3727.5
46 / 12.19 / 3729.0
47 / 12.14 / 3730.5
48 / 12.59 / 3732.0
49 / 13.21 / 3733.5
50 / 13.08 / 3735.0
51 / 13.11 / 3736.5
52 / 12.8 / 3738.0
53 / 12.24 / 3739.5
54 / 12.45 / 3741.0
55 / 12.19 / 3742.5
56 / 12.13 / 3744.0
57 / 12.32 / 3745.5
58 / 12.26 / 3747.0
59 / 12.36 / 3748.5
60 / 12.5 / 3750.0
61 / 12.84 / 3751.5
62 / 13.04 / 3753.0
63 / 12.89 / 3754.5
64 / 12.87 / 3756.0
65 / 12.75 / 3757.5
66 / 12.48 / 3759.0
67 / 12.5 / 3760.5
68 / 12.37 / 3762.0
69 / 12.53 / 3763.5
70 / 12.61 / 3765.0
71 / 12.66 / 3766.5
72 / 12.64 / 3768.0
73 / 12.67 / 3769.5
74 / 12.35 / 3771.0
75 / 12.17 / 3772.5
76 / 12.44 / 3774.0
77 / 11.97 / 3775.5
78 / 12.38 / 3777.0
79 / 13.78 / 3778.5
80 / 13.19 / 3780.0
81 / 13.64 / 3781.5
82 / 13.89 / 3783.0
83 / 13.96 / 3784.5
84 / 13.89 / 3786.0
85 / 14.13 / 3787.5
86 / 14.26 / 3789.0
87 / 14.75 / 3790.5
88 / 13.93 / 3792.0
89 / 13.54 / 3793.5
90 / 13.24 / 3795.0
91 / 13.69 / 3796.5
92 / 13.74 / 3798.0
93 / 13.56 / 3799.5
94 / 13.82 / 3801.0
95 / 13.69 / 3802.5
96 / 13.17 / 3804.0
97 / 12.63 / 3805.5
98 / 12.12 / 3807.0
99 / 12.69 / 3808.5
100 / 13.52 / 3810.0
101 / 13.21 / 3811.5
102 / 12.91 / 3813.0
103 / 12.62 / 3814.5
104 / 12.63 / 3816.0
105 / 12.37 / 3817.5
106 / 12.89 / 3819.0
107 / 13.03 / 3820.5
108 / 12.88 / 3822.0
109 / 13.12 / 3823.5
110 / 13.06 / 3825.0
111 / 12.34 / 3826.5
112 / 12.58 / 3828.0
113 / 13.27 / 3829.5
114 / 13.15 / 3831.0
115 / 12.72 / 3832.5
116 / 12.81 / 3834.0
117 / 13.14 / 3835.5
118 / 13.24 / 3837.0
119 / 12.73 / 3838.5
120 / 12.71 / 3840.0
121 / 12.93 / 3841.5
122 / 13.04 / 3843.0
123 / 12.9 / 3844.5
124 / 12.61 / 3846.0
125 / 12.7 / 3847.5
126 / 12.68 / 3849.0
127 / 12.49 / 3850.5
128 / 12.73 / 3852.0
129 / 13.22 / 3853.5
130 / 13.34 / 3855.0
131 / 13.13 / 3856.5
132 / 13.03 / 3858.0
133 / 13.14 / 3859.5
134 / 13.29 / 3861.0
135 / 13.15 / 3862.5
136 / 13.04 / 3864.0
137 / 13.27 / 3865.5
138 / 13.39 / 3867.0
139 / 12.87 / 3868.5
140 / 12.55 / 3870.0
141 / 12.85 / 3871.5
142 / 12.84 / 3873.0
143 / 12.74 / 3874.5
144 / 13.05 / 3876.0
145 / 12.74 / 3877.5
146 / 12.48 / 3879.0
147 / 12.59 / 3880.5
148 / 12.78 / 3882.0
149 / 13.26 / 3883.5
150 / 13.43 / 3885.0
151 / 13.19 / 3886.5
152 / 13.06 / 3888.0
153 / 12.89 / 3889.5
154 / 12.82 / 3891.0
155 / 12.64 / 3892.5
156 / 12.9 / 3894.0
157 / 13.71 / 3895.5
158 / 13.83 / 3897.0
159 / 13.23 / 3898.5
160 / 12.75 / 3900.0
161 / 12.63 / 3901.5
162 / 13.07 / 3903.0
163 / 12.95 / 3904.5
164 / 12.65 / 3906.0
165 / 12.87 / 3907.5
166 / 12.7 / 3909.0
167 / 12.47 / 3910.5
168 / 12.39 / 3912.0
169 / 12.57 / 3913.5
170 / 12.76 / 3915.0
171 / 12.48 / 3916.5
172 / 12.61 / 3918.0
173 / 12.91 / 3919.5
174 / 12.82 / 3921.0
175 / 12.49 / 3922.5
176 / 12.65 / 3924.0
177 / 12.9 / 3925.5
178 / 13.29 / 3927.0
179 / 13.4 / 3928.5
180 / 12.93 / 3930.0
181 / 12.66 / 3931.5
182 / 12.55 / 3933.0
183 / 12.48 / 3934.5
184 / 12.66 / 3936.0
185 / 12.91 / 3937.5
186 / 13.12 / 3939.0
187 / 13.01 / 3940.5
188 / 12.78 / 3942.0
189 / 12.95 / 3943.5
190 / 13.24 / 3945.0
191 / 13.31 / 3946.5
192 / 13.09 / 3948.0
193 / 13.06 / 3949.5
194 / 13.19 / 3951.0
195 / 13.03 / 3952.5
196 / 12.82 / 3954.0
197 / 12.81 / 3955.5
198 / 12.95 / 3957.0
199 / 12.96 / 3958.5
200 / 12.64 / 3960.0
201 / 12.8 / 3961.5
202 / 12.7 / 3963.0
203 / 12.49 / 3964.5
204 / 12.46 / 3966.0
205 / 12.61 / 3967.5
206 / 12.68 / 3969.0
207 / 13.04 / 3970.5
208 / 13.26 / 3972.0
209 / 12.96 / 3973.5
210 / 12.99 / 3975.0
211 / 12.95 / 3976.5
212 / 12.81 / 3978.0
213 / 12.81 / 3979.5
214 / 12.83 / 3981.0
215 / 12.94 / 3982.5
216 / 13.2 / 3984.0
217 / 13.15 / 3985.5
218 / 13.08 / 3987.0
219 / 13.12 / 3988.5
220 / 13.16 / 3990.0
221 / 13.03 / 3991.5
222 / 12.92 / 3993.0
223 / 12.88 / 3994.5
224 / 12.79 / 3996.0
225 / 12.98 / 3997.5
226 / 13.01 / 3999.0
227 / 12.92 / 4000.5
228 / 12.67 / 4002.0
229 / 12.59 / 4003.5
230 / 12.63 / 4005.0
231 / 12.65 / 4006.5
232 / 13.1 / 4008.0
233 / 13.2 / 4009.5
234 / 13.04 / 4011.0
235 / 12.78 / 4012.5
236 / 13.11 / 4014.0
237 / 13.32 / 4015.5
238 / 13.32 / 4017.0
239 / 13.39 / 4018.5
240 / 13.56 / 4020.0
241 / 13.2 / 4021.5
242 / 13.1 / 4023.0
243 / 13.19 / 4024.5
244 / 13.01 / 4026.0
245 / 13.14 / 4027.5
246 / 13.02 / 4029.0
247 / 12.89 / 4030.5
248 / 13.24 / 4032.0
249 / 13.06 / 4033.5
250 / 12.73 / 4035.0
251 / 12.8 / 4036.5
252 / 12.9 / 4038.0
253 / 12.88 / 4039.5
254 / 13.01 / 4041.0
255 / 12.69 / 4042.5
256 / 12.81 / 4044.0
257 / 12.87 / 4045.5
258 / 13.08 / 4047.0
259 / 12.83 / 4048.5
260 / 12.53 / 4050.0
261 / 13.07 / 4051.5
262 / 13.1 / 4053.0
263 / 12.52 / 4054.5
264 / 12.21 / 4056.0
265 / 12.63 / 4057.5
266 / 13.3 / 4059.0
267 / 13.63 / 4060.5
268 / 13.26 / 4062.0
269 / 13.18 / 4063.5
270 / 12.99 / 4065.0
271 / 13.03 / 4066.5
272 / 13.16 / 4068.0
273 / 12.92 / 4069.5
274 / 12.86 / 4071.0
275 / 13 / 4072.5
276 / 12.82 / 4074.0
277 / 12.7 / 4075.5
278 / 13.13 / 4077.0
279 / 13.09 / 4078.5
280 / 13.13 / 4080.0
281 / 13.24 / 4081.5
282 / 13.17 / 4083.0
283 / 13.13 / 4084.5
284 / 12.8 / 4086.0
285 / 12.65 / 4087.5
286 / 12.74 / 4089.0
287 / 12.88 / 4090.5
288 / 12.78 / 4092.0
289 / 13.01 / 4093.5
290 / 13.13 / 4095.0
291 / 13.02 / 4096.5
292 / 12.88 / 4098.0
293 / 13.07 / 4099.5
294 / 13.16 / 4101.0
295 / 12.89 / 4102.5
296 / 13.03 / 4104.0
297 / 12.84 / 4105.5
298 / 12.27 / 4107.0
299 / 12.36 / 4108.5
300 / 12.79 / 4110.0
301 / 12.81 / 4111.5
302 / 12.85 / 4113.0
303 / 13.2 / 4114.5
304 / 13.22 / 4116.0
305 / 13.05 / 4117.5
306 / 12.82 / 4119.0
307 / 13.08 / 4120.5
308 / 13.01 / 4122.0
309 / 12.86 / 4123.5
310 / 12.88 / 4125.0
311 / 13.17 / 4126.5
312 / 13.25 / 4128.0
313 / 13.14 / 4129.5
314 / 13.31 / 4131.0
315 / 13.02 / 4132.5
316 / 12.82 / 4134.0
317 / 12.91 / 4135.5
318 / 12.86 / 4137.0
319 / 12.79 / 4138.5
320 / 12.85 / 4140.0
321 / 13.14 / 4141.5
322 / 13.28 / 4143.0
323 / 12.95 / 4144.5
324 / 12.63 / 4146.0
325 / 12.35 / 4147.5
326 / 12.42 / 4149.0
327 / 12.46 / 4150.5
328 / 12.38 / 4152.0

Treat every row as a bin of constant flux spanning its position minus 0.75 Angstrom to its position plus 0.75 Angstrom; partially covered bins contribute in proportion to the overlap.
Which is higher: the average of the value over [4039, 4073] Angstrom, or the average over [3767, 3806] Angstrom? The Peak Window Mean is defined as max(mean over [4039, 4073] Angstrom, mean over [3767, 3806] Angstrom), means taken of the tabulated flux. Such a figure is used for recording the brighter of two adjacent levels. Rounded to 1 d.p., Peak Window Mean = 13.4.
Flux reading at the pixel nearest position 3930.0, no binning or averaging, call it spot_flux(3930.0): 12.93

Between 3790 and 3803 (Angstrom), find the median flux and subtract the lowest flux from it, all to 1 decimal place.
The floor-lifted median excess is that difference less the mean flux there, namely -13.3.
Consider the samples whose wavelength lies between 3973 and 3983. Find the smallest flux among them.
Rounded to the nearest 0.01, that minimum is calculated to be 12.81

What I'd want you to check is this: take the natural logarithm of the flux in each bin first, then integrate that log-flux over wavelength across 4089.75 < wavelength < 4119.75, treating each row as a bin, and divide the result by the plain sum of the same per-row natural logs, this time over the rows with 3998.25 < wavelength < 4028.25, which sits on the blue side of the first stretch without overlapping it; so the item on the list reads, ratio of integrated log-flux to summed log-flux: 1.49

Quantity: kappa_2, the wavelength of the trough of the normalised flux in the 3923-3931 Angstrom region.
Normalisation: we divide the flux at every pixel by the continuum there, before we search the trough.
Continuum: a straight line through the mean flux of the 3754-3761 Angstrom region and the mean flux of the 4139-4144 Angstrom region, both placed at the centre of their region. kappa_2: 3924.0 Angstrom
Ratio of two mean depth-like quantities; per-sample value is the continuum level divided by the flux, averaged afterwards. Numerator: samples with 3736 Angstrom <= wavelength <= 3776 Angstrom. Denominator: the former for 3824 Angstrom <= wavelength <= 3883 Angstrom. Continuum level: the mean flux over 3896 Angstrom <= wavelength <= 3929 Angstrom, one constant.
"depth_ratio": 1.03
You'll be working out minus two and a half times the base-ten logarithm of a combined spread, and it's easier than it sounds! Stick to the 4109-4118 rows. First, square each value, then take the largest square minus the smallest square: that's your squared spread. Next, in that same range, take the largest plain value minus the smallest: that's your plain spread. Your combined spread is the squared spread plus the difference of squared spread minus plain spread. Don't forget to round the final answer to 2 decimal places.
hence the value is -3.35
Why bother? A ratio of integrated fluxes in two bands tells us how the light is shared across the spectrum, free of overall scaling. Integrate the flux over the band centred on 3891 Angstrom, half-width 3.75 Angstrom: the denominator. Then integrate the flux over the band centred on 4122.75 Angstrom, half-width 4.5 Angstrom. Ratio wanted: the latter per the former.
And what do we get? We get 1.21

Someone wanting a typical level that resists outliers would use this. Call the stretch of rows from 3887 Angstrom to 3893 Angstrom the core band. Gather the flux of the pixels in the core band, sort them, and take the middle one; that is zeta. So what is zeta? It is 12.9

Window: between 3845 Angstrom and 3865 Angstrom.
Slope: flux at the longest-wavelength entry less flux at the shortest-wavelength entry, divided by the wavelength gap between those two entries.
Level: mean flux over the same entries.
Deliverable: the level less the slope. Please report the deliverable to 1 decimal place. 12.9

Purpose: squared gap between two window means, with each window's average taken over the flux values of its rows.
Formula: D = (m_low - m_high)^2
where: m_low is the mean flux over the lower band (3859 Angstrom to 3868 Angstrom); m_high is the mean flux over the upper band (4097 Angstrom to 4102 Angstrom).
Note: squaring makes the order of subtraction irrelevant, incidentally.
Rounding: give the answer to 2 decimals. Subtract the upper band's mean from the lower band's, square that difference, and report 0.03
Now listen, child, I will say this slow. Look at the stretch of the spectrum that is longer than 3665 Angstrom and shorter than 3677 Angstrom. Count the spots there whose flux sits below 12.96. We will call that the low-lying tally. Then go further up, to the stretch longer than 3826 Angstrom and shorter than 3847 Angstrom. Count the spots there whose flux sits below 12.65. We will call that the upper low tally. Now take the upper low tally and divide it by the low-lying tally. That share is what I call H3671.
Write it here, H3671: 0.50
